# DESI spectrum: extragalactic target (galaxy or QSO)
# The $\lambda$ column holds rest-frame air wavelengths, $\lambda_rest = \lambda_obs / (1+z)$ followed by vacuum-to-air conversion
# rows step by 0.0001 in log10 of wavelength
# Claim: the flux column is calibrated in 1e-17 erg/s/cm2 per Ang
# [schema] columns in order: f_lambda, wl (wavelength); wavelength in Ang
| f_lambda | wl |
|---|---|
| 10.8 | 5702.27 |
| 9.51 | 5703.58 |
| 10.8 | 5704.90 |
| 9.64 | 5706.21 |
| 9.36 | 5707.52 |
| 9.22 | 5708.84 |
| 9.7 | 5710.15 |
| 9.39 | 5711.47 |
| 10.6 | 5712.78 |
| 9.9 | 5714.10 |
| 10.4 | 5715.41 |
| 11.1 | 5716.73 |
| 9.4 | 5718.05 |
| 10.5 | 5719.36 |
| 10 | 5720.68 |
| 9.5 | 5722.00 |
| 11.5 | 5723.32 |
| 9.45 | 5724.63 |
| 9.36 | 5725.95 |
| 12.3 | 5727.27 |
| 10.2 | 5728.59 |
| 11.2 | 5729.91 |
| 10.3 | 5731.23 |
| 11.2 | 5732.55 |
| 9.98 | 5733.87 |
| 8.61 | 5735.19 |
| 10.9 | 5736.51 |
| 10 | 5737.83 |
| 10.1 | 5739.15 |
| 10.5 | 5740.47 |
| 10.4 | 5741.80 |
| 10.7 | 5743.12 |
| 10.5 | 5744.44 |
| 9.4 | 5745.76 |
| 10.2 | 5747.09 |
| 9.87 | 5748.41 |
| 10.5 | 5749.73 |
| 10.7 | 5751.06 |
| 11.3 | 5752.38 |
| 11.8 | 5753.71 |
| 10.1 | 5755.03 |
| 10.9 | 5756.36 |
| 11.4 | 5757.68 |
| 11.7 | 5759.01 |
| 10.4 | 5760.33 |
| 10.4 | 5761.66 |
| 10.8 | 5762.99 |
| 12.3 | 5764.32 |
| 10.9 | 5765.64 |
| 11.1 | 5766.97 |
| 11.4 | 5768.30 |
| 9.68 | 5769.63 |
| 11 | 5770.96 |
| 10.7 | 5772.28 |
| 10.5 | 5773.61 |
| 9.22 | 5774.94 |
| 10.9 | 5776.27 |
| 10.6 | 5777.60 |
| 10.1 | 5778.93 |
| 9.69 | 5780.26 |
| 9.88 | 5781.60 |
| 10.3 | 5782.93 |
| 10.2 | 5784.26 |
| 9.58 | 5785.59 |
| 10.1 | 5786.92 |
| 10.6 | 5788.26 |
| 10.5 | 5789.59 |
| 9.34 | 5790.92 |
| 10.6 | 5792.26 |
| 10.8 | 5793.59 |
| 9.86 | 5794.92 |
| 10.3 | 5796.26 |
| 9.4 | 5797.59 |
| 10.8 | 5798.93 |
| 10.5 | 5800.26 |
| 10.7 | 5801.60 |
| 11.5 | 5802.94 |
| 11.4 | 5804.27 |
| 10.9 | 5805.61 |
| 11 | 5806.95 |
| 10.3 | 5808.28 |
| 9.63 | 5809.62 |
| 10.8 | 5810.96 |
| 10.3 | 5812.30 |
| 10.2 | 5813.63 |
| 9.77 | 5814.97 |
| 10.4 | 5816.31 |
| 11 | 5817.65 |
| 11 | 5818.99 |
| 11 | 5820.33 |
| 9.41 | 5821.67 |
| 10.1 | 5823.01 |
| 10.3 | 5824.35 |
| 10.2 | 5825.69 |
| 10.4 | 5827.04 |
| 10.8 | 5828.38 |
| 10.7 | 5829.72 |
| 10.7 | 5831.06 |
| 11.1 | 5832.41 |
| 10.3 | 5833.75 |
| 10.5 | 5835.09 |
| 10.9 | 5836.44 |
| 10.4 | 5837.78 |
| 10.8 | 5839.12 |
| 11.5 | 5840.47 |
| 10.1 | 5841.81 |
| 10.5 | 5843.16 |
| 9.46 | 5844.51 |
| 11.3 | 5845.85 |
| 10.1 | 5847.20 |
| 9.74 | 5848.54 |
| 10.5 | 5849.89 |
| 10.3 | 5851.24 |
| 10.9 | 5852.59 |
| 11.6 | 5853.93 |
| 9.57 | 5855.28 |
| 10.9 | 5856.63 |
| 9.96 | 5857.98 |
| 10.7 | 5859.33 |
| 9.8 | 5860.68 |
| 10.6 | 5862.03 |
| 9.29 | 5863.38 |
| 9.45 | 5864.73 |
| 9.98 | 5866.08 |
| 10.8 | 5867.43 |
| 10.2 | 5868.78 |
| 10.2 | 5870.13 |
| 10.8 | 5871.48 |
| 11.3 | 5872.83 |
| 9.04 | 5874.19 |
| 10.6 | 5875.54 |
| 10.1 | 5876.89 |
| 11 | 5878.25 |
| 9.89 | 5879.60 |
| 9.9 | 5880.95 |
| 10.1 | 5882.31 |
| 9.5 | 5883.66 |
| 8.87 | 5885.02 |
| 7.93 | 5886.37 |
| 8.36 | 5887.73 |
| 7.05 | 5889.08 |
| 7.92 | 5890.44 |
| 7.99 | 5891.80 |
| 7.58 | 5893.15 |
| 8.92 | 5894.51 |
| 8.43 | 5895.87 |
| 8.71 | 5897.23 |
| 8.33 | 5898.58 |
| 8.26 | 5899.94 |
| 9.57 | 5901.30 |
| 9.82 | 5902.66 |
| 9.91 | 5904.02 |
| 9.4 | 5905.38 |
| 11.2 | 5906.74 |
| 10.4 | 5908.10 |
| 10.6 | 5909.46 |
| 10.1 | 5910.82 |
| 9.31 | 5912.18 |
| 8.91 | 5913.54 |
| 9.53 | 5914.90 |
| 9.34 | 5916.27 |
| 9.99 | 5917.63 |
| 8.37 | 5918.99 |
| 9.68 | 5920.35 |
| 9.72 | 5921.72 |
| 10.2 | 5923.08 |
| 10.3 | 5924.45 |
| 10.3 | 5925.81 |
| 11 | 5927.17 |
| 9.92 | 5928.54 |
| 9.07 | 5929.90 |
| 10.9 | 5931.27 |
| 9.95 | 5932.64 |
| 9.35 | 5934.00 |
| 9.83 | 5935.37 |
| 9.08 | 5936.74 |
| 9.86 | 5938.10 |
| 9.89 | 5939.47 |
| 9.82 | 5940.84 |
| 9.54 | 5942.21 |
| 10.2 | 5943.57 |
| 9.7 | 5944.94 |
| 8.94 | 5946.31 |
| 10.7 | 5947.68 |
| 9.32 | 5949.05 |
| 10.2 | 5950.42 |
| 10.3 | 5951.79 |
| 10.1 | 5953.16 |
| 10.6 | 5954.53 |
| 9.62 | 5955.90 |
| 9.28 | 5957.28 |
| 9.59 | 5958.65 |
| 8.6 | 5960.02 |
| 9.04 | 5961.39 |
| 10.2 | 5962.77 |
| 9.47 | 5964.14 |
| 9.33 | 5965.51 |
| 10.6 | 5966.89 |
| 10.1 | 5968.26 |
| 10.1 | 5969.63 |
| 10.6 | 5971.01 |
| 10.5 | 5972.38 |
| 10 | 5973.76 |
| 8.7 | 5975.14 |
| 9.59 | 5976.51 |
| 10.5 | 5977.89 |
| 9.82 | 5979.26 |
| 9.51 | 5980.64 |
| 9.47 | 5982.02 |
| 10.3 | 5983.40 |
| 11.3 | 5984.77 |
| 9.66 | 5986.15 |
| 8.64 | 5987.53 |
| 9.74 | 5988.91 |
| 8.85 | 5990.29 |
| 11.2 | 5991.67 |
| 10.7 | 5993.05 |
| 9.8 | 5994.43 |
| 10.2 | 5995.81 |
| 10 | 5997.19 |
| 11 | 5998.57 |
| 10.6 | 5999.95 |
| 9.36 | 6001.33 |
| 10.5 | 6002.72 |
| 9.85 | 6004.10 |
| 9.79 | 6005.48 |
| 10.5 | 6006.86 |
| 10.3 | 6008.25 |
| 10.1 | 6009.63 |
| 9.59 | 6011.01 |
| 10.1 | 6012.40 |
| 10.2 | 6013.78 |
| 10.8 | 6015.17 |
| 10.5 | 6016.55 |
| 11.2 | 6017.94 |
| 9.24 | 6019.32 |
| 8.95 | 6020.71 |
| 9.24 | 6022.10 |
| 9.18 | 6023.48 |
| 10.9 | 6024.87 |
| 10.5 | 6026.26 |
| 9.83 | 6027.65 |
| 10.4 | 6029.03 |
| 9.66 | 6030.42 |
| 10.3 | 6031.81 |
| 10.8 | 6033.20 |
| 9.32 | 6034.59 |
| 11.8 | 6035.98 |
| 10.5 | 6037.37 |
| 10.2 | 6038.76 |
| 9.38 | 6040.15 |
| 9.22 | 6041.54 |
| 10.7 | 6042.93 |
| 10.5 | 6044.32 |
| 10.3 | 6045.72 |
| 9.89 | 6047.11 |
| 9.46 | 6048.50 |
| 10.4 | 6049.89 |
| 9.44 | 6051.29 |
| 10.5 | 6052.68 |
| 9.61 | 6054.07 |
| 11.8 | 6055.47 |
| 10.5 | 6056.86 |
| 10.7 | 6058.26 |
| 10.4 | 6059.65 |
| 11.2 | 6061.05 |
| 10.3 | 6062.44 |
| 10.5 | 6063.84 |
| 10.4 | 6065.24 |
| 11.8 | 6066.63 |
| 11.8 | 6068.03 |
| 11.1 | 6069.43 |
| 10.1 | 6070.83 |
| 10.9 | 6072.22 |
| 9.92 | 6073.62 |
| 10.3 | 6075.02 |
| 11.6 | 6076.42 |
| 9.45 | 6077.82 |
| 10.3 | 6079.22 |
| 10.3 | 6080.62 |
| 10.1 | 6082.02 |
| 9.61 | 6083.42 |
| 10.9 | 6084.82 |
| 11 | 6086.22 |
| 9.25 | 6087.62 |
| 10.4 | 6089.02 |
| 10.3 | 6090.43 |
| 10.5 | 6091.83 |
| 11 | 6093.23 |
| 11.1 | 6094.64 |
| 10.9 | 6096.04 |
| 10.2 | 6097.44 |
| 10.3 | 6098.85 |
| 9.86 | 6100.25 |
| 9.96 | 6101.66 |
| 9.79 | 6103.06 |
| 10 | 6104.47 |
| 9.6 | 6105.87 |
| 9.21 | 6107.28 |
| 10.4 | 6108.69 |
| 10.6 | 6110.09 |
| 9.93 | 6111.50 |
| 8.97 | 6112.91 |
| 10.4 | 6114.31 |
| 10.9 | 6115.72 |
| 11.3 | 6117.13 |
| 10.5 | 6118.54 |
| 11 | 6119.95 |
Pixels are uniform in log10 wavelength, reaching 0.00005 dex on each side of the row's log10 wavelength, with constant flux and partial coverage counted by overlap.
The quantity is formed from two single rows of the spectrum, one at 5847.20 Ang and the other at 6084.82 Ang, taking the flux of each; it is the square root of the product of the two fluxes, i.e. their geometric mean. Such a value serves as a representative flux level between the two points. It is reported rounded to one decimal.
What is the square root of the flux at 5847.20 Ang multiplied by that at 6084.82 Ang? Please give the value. 10.5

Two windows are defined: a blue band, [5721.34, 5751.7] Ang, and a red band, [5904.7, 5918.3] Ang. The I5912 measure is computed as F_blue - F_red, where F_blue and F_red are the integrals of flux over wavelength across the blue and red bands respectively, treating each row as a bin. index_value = 179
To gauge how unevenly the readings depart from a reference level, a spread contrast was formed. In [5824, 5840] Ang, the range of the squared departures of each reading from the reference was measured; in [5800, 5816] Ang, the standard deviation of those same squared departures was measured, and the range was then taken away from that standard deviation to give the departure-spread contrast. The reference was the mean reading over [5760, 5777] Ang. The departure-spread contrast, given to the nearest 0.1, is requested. 0.1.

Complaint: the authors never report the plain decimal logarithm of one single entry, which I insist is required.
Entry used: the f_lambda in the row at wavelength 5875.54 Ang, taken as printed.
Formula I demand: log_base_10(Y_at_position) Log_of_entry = 1.03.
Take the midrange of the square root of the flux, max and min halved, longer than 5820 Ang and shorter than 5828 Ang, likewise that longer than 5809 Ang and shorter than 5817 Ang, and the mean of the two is 3.19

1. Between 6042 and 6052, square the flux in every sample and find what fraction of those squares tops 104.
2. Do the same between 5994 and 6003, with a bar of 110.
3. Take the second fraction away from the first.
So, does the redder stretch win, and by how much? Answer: 0.14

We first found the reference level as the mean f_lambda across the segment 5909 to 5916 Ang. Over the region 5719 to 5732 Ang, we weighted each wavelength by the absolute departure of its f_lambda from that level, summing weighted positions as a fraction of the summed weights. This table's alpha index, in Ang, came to 5726.1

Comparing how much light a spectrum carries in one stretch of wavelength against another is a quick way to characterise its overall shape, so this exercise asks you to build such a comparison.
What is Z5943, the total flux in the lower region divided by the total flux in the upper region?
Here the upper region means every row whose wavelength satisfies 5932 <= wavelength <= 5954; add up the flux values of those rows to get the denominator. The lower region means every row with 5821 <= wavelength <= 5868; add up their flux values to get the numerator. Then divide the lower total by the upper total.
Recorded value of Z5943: 2.3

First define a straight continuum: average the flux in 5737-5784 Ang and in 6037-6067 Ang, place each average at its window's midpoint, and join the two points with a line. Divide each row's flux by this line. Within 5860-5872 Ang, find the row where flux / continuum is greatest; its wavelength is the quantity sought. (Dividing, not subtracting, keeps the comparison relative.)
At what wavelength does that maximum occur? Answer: 5871.48 Ang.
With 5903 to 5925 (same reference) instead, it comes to 5906.74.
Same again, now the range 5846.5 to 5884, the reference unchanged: 5853.93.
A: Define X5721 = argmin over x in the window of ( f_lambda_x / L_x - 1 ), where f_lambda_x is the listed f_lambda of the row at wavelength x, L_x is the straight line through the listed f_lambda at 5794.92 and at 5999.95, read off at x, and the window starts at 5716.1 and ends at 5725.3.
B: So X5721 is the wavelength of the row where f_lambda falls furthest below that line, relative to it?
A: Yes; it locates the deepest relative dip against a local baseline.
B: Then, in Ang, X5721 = 5718.05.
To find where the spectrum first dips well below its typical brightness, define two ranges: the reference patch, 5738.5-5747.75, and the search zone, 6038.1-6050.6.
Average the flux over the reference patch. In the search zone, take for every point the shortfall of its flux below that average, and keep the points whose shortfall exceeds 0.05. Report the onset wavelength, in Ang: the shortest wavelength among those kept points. 6038.76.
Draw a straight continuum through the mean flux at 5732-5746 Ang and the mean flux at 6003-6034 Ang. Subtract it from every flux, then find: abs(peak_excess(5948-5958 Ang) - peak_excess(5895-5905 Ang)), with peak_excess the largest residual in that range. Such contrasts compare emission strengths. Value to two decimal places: 0.71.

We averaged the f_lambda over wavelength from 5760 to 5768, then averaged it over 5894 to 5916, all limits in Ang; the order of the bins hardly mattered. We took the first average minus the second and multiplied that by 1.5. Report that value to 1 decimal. 2.3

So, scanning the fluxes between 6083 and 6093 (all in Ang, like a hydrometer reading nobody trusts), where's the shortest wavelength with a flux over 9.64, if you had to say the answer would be 6084.82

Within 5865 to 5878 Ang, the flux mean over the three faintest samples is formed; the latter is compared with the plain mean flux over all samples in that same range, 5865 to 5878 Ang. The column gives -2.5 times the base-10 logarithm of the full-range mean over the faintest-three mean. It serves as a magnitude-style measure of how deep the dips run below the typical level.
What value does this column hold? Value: -0.068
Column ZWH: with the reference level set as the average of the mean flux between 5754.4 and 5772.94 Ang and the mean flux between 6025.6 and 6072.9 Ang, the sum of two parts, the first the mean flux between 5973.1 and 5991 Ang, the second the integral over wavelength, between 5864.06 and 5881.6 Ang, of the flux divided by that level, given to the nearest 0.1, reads 26.6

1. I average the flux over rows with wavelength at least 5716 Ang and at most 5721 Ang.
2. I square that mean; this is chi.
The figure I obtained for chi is 105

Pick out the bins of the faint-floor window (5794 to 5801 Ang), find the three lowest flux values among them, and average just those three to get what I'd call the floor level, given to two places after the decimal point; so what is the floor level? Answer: 9.85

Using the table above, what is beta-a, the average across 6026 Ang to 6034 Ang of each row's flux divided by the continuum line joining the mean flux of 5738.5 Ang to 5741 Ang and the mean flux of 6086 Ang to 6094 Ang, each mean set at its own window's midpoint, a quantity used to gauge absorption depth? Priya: 0.99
